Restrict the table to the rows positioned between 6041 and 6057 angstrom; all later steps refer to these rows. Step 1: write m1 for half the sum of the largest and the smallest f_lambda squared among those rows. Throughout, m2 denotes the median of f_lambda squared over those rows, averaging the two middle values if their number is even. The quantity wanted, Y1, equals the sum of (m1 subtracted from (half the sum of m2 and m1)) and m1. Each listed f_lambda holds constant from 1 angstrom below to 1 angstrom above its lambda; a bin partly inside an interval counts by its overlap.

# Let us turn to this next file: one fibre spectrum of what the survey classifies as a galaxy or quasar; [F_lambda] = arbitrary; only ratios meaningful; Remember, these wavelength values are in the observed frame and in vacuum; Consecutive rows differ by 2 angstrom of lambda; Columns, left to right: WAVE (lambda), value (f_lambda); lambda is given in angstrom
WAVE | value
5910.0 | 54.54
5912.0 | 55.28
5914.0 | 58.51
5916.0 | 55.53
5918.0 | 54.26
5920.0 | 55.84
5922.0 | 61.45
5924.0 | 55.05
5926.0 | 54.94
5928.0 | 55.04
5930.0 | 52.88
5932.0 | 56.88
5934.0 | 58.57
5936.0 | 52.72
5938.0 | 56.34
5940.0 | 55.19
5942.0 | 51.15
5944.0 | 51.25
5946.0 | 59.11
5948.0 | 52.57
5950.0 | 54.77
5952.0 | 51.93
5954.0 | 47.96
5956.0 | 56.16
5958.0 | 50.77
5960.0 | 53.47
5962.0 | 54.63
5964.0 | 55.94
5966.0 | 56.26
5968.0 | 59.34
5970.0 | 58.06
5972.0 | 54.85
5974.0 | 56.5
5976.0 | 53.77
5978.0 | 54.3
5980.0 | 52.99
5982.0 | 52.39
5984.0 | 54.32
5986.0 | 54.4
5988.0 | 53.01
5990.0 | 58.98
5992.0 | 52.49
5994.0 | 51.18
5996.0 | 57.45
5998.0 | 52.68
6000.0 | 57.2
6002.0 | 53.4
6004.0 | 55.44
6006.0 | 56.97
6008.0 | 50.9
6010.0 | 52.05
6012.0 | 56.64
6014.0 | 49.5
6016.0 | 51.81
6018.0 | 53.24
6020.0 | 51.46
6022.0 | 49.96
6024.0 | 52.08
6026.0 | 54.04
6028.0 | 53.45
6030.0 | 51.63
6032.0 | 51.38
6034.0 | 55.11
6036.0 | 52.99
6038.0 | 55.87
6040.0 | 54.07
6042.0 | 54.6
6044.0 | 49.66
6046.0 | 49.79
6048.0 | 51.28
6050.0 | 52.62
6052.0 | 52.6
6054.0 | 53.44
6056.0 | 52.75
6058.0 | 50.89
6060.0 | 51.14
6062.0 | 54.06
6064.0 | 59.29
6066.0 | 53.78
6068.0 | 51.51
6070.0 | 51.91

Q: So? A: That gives 2746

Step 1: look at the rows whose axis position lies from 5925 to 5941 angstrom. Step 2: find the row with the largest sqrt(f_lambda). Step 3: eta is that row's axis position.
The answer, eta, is 5934.0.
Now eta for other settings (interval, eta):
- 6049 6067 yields 6064.0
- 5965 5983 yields 5968.0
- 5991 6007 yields 5996.0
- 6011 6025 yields 6012.0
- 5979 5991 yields 5990.0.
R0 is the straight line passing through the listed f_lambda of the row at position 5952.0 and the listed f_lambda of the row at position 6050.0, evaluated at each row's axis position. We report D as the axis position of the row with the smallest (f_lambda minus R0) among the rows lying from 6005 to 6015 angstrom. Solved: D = 6014.0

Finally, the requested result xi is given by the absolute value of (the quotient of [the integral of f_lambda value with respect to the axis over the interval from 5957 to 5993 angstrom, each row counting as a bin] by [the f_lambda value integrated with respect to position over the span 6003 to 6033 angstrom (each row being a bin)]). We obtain 1.25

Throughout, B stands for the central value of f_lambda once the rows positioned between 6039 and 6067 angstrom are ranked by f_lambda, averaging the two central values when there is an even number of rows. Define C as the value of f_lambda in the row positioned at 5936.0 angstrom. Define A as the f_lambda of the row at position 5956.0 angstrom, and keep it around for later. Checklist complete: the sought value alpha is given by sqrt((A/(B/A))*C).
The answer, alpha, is 56.2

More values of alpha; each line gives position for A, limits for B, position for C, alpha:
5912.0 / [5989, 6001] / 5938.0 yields 56.0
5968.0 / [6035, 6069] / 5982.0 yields 59.1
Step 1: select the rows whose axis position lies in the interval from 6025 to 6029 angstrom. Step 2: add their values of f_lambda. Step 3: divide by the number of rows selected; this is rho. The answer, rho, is 53.7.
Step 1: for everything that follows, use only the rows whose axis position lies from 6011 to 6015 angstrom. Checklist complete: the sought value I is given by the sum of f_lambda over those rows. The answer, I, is 106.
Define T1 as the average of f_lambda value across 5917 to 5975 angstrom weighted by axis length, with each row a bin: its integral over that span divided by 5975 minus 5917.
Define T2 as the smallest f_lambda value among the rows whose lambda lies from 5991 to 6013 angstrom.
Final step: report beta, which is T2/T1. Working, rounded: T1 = 55.0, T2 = 50.9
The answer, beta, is 0.93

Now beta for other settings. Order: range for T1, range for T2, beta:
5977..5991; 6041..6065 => 0.91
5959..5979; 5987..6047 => 0.89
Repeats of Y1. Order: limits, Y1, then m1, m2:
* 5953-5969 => 2984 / 2911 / 3057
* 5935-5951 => 2972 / 3055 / 2890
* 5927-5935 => 3123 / 3113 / 3132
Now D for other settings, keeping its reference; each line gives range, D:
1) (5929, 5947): 5942.0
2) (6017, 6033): 6022.0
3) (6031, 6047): 6044.0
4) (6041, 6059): 6044.0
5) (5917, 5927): 5918.0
